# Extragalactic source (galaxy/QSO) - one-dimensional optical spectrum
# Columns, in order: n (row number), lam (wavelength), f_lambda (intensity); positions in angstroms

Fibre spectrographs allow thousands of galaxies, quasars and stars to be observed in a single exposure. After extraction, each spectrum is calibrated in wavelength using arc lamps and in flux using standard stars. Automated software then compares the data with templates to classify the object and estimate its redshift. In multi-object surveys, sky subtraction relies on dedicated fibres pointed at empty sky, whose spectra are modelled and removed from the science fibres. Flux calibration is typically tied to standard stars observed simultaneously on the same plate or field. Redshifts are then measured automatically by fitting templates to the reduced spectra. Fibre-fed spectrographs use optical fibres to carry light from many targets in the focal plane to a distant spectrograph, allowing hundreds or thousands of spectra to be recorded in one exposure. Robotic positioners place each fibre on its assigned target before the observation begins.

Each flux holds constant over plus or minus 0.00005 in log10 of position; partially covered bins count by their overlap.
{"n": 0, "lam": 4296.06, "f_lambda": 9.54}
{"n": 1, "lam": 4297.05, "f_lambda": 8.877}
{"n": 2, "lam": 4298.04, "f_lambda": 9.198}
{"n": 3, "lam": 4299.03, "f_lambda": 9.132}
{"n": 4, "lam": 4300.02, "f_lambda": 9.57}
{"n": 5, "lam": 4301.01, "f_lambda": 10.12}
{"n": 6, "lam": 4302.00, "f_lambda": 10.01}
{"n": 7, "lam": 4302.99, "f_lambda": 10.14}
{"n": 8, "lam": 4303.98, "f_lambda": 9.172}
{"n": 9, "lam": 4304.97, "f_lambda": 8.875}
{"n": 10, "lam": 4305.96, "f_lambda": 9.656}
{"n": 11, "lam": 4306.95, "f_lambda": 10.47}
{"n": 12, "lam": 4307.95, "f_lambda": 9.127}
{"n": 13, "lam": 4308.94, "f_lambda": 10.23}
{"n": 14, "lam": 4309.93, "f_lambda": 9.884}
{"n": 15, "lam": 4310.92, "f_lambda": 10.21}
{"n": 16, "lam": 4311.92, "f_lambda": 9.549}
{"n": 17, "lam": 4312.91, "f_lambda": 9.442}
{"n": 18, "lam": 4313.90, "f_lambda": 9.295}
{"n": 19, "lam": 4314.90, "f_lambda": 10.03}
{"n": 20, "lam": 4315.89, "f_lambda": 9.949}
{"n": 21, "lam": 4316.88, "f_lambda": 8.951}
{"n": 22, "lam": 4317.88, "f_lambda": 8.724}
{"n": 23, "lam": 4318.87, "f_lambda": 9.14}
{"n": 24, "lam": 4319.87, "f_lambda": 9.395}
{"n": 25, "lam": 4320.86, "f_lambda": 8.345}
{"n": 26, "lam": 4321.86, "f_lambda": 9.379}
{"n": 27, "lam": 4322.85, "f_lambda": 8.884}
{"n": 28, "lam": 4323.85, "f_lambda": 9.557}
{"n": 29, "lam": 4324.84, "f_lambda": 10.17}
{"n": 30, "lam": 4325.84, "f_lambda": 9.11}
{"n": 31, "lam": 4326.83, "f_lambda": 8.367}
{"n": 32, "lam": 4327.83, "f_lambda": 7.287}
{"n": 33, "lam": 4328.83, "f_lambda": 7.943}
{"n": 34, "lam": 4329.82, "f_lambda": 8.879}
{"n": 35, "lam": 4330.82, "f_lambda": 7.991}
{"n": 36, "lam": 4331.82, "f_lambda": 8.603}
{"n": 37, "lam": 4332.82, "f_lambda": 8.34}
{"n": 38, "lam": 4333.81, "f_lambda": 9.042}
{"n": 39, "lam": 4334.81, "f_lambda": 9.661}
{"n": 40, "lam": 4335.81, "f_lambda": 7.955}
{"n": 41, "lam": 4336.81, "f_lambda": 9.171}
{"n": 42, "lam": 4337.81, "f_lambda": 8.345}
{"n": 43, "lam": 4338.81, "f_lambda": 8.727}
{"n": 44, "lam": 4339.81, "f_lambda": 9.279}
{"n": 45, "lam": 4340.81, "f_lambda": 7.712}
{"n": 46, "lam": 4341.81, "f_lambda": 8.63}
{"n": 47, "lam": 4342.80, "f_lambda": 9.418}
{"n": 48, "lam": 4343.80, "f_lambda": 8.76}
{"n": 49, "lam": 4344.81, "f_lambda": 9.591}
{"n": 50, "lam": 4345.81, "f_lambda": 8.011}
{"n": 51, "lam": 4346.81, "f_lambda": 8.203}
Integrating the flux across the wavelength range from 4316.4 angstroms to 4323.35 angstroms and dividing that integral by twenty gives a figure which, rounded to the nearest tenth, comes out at 3.1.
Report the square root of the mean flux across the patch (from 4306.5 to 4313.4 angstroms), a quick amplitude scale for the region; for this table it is 3.14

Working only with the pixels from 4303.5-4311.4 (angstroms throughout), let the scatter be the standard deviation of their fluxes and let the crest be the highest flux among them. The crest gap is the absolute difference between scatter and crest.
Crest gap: 9.9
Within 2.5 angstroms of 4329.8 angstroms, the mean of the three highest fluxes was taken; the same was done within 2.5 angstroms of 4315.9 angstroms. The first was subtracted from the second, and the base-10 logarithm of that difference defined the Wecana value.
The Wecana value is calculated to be 0.10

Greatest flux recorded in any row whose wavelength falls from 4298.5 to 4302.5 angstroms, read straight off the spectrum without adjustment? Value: 10.12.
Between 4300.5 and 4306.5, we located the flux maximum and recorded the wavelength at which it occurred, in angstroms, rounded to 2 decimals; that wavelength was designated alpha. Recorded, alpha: 4302.99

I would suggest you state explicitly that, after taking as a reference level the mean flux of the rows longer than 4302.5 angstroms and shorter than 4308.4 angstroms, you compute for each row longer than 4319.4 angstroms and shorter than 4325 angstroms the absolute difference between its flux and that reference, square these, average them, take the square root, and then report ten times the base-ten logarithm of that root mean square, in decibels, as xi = -2.0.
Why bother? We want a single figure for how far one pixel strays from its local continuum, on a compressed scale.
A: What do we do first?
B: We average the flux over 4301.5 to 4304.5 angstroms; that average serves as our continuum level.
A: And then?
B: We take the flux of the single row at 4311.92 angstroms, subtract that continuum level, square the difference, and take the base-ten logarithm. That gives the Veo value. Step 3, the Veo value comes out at -1.3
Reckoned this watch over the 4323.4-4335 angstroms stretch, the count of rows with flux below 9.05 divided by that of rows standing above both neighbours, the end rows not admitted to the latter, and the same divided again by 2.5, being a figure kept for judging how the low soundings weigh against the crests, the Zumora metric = 1.1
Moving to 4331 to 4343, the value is 1.1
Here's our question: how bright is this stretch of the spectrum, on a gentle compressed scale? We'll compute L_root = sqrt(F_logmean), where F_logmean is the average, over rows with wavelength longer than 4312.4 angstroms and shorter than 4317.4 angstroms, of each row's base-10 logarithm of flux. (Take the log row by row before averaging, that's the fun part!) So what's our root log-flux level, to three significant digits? 0.989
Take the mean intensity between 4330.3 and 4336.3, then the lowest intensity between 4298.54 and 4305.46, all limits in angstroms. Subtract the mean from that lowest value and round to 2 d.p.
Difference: 0.28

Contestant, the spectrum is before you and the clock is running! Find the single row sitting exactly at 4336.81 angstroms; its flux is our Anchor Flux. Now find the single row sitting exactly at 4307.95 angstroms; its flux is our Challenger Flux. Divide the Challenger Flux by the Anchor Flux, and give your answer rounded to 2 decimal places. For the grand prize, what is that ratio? 1.00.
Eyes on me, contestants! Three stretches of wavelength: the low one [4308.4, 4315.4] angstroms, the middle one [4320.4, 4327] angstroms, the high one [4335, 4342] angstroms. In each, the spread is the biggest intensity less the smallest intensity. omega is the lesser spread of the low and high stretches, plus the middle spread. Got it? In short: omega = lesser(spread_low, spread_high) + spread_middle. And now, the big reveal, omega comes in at 2.76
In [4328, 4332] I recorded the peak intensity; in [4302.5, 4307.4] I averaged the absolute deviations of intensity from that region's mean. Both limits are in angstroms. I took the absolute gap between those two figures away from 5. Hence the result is -3.4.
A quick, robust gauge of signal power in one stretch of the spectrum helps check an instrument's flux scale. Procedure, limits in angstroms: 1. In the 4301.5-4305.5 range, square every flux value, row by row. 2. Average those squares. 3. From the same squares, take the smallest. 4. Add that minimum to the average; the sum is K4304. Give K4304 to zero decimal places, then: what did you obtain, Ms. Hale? 170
